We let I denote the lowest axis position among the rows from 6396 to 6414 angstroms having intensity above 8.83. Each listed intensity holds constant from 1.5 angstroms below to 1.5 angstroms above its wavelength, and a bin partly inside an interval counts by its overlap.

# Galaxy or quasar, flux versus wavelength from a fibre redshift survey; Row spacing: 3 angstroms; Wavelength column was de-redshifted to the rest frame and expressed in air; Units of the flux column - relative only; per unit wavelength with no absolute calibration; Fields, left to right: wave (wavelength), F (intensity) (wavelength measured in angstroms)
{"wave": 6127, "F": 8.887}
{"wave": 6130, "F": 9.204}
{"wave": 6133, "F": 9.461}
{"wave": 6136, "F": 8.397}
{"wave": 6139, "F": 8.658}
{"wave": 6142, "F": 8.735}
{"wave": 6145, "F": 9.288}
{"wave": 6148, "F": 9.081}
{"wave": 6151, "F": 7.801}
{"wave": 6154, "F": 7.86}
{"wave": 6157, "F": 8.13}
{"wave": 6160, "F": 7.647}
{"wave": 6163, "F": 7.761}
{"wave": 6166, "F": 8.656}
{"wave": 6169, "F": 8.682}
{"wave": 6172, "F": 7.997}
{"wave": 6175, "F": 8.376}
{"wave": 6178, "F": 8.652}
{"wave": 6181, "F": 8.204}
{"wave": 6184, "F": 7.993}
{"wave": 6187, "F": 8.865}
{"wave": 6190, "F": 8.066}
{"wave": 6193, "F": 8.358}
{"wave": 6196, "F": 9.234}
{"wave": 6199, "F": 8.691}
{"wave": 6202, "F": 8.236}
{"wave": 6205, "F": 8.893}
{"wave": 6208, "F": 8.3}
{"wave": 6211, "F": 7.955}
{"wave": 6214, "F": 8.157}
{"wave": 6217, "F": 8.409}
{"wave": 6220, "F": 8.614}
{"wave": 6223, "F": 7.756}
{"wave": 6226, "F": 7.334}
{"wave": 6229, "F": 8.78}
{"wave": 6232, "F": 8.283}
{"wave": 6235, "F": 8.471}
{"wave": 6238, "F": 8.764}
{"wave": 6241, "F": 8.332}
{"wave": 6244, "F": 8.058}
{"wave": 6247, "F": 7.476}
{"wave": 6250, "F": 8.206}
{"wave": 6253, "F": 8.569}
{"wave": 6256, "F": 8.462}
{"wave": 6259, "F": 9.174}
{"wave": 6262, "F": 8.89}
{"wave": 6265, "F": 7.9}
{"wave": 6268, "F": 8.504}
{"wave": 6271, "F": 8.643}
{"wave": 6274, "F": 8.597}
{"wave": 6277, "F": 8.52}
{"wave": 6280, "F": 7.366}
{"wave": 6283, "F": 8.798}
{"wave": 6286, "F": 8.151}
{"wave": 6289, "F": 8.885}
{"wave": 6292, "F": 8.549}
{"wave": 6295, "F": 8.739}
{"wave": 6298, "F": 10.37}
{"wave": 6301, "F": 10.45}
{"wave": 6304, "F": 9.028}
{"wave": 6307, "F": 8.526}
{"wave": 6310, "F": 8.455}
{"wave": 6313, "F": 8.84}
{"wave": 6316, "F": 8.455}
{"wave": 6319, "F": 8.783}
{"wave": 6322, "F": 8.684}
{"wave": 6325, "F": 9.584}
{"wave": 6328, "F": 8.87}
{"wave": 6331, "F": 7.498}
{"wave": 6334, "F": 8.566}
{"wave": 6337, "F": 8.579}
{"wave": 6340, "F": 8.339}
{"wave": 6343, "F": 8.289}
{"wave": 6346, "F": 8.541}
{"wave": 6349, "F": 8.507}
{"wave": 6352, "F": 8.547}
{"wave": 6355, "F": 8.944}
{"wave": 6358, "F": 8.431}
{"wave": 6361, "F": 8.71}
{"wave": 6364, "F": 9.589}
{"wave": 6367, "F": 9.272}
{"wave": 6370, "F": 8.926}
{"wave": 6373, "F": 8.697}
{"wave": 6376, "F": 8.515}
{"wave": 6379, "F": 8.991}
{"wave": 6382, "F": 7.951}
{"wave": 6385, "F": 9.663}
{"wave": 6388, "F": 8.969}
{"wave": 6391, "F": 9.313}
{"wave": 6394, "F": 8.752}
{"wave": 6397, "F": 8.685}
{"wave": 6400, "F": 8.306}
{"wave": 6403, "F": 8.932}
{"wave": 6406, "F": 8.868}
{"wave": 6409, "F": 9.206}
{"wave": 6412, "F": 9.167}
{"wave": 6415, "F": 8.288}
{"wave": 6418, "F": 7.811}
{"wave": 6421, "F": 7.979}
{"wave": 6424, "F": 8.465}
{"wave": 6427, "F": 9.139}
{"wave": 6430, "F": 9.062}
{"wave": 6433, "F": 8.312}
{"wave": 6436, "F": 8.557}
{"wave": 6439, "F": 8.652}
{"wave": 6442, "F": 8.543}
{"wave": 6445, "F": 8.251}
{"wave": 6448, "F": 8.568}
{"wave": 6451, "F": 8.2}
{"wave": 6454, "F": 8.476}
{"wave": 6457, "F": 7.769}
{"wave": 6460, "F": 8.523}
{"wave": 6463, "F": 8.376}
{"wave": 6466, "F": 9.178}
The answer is 6403 angstroms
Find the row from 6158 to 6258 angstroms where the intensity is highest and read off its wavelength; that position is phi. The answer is 6196 angstroms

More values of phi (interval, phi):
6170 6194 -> 6187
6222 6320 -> 6301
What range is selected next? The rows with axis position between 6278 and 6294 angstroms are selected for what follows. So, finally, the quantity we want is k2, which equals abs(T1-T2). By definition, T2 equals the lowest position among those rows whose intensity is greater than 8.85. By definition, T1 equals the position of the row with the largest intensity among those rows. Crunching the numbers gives 0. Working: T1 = 6289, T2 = 6289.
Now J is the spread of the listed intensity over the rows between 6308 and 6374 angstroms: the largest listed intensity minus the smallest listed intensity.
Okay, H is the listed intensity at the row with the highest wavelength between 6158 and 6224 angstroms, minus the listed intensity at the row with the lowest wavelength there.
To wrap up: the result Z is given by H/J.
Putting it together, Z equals 0.1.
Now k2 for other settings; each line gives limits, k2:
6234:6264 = 0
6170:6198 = 9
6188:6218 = 0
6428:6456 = 0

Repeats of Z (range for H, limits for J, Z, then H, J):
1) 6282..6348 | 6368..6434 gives -0.1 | -0.3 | 1.9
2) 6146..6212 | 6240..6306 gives -0.4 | -1.1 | 3.1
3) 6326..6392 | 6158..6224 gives 0.3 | 0.4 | 1.6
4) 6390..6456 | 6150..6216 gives -0.5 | -0.8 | 1.6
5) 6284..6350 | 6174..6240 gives 0.2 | 0.4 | 1.9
